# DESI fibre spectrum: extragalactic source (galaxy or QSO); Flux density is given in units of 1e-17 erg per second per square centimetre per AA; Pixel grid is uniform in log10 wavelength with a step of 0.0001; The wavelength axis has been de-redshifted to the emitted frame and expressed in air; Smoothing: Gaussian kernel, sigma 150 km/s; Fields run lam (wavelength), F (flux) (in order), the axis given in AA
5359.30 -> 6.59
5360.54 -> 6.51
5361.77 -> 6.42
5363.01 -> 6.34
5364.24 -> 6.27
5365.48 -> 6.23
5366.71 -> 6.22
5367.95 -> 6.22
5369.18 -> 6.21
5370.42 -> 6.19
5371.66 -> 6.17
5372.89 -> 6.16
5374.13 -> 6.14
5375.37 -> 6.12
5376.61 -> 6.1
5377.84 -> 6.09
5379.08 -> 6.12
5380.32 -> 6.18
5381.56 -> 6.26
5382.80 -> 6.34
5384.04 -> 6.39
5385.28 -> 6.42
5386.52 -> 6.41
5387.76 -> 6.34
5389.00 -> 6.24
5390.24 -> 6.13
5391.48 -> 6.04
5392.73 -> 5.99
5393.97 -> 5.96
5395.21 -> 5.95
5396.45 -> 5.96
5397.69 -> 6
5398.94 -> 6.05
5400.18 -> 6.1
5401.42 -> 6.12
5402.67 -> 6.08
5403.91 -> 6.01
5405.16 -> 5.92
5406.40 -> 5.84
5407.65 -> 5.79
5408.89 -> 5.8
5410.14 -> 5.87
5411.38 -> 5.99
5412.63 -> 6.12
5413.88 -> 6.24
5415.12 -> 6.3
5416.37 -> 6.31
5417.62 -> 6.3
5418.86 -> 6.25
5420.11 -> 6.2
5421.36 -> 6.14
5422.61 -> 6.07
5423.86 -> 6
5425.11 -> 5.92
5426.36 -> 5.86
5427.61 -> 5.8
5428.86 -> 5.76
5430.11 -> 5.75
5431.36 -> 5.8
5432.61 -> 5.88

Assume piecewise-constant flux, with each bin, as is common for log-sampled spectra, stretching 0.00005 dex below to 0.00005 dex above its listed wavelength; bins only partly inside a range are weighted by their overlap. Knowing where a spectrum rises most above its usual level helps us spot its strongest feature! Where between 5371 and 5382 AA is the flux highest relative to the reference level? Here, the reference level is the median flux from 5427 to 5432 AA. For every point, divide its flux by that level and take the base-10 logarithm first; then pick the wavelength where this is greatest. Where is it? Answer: 5381.56 AA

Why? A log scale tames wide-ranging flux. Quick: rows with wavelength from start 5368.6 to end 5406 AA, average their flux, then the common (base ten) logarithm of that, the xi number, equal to 0.788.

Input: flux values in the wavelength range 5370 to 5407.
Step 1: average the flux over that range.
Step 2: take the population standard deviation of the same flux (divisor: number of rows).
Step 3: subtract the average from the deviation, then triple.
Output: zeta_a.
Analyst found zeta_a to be -17.9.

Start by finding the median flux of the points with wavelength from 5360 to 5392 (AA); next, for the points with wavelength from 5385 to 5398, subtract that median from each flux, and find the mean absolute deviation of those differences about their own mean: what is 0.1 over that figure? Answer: 0.62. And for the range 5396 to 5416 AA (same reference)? 0.86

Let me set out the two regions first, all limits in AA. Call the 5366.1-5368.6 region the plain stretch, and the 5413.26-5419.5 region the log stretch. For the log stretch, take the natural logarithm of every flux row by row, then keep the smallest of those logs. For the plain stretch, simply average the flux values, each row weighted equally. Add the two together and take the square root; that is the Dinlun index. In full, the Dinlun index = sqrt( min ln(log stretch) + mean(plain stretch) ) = 2.84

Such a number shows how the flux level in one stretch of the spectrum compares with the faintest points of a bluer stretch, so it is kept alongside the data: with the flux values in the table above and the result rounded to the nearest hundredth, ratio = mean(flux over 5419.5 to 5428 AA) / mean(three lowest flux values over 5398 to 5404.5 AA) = 0.99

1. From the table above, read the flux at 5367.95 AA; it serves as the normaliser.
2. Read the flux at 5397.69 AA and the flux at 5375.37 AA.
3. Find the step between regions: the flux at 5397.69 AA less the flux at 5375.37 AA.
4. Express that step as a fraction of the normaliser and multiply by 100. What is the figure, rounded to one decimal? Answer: -1.9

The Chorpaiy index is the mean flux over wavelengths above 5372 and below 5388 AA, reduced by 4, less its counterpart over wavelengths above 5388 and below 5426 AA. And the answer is -3.82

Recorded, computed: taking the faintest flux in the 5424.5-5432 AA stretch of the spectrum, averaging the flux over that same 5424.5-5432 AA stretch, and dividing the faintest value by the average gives 0.9888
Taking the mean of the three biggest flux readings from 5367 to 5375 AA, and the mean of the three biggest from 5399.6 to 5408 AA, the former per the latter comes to 1.02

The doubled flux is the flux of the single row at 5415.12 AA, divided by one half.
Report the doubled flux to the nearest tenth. 12.6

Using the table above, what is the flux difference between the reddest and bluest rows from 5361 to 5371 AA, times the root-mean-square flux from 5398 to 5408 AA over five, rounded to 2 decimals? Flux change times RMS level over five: -0.28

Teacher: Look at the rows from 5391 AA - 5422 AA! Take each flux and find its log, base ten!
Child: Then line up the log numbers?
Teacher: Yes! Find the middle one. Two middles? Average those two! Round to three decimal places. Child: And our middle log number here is 0.781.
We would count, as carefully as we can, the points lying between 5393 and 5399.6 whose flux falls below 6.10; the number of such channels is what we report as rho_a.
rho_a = 5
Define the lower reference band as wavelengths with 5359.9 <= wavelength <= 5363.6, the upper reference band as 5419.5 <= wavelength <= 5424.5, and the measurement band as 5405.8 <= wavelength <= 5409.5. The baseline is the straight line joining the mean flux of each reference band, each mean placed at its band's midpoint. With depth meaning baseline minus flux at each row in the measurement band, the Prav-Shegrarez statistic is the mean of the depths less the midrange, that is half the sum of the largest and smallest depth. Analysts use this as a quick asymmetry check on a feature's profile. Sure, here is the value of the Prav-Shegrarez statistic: 0.002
